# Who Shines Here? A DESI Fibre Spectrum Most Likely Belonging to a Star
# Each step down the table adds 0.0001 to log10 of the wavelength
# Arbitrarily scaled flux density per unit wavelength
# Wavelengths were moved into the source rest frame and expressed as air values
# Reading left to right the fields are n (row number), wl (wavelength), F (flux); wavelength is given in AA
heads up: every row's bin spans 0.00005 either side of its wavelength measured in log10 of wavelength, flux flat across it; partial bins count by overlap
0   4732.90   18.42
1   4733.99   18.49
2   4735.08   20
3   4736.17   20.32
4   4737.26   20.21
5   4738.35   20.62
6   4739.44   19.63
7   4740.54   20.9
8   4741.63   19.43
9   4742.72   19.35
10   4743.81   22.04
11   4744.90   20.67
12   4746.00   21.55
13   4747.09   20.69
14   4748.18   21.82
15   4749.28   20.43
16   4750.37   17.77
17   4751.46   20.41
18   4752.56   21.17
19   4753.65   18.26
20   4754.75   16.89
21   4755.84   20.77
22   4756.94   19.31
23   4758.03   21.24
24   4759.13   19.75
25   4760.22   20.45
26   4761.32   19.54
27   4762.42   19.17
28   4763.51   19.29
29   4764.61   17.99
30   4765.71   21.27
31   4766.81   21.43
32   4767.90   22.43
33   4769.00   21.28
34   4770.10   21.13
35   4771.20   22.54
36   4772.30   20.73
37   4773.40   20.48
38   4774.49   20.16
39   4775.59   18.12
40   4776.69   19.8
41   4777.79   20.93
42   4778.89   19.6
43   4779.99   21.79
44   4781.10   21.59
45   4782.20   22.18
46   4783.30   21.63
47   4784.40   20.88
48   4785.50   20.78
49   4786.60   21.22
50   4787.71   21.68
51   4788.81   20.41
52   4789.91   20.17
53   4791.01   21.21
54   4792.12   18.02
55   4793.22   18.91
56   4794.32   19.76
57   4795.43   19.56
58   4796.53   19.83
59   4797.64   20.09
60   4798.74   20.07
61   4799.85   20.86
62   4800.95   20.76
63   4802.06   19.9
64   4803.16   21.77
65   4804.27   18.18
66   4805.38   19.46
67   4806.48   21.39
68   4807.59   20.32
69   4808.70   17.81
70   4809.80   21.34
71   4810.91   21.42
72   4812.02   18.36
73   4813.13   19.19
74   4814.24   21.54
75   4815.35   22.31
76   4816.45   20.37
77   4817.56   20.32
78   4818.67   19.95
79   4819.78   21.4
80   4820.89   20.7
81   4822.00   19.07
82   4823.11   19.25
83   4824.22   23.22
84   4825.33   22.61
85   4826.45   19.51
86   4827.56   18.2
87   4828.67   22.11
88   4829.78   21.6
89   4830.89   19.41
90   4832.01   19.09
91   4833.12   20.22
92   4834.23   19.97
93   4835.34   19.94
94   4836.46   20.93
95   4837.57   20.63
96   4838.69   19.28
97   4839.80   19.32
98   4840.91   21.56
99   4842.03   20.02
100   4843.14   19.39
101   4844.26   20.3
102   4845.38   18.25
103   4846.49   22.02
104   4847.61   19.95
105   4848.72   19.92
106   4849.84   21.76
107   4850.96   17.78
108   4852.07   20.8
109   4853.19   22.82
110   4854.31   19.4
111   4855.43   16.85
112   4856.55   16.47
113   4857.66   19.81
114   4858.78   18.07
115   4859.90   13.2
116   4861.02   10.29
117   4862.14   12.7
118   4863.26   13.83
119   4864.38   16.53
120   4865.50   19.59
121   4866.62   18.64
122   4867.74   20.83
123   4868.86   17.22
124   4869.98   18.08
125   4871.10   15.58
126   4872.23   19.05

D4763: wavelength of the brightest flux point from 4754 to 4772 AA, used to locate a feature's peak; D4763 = 4771.20 AA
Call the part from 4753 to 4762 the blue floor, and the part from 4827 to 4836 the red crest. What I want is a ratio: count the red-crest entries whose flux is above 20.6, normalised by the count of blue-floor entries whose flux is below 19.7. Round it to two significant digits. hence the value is 0.50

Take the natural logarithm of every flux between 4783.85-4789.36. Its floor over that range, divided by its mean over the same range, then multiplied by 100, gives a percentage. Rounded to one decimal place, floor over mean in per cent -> 99.1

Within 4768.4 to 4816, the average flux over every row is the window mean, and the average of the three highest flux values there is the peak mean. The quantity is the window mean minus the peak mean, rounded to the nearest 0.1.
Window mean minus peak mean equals -1.9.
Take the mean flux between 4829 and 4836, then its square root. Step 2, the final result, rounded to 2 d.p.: 4.48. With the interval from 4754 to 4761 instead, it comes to 4.44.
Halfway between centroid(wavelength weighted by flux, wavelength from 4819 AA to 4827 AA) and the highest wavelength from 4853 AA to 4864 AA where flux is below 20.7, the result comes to 4843.2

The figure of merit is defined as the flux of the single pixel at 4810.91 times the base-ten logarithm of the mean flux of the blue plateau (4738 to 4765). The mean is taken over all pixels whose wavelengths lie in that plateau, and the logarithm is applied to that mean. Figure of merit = 27.9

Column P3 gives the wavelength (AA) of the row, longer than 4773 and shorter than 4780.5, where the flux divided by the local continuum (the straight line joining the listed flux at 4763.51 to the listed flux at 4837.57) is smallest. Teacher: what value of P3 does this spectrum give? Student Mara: 4775.59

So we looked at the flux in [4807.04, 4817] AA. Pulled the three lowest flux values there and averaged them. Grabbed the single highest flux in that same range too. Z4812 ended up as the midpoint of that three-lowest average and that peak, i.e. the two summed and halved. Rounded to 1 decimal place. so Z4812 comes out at 20.4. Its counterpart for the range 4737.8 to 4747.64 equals 20.8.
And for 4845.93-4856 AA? 20.4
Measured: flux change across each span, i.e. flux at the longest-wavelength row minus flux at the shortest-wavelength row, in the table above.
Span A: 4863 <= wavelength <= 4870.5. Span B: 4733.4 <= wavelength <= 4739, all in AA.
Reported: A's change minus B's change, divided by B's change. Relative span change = 1.0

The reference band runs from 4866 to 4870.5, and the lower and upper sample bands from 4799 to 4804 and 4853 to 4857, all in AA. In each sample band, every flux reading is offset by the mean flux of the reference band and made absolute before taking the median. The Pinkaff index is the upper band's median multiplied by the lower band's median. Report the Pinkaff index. 4.3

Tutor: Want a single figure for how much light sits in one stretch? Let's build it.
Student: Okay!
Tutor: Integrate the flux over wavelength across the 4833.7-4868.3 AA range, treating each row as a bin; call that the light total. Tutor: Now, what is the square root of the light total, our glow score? 25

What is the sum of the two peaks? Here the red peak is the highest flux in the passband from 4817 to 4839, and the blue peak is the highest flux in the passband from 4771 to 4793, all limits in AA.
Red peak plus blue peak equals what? 45.8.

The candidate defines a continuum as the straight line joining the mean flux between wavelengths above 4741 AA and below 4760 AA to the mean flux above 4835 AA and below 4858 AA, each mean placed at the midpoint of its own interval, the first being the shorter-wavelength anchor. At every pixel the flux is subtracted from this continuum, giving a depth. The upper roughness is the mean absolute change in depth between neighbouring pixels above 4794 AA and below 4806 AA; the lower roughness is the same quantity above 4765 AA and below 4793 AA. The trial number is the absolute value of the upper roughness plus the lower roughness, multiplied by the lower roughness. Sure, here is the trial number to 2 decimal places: 1.86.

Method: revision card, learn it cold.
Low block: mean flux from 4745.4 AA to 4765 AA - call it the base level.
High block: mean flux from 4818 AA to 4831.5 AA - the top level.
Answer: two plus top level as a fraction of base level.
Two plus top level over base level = 3.04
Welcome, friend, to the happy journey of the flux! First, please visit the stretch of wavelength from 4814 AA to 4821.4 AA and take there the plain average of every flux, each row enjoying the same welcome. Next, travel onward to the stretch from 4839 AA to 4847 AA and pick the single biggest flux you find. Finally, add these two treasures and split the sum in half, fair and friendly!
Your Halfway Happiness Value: 21.5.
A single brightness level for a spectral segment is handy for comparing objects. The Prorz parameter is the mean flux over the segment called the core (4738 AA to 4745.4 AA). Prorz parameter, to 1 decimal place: 20.4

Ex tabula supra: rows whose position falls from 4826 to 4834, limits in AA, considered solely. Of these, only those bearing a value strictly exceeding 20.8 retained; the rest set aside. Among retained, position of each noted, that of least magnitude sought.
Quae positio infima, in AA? 4828.67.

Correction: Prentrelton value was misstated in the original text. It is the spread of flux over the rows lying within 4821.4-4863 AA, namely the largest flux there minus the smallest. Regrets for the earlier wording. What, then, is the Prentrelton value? 12.9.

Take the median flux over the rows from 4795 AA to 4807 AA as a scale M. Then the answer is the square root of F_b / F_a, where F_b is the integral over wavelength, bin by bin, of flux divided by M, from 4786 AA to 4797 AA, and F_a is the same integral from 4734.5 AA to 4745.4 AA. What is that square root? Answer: 0.999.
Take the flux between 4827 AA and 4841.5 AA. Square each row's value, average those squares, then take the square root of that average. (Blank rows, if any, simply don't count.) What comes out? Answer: 20.2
